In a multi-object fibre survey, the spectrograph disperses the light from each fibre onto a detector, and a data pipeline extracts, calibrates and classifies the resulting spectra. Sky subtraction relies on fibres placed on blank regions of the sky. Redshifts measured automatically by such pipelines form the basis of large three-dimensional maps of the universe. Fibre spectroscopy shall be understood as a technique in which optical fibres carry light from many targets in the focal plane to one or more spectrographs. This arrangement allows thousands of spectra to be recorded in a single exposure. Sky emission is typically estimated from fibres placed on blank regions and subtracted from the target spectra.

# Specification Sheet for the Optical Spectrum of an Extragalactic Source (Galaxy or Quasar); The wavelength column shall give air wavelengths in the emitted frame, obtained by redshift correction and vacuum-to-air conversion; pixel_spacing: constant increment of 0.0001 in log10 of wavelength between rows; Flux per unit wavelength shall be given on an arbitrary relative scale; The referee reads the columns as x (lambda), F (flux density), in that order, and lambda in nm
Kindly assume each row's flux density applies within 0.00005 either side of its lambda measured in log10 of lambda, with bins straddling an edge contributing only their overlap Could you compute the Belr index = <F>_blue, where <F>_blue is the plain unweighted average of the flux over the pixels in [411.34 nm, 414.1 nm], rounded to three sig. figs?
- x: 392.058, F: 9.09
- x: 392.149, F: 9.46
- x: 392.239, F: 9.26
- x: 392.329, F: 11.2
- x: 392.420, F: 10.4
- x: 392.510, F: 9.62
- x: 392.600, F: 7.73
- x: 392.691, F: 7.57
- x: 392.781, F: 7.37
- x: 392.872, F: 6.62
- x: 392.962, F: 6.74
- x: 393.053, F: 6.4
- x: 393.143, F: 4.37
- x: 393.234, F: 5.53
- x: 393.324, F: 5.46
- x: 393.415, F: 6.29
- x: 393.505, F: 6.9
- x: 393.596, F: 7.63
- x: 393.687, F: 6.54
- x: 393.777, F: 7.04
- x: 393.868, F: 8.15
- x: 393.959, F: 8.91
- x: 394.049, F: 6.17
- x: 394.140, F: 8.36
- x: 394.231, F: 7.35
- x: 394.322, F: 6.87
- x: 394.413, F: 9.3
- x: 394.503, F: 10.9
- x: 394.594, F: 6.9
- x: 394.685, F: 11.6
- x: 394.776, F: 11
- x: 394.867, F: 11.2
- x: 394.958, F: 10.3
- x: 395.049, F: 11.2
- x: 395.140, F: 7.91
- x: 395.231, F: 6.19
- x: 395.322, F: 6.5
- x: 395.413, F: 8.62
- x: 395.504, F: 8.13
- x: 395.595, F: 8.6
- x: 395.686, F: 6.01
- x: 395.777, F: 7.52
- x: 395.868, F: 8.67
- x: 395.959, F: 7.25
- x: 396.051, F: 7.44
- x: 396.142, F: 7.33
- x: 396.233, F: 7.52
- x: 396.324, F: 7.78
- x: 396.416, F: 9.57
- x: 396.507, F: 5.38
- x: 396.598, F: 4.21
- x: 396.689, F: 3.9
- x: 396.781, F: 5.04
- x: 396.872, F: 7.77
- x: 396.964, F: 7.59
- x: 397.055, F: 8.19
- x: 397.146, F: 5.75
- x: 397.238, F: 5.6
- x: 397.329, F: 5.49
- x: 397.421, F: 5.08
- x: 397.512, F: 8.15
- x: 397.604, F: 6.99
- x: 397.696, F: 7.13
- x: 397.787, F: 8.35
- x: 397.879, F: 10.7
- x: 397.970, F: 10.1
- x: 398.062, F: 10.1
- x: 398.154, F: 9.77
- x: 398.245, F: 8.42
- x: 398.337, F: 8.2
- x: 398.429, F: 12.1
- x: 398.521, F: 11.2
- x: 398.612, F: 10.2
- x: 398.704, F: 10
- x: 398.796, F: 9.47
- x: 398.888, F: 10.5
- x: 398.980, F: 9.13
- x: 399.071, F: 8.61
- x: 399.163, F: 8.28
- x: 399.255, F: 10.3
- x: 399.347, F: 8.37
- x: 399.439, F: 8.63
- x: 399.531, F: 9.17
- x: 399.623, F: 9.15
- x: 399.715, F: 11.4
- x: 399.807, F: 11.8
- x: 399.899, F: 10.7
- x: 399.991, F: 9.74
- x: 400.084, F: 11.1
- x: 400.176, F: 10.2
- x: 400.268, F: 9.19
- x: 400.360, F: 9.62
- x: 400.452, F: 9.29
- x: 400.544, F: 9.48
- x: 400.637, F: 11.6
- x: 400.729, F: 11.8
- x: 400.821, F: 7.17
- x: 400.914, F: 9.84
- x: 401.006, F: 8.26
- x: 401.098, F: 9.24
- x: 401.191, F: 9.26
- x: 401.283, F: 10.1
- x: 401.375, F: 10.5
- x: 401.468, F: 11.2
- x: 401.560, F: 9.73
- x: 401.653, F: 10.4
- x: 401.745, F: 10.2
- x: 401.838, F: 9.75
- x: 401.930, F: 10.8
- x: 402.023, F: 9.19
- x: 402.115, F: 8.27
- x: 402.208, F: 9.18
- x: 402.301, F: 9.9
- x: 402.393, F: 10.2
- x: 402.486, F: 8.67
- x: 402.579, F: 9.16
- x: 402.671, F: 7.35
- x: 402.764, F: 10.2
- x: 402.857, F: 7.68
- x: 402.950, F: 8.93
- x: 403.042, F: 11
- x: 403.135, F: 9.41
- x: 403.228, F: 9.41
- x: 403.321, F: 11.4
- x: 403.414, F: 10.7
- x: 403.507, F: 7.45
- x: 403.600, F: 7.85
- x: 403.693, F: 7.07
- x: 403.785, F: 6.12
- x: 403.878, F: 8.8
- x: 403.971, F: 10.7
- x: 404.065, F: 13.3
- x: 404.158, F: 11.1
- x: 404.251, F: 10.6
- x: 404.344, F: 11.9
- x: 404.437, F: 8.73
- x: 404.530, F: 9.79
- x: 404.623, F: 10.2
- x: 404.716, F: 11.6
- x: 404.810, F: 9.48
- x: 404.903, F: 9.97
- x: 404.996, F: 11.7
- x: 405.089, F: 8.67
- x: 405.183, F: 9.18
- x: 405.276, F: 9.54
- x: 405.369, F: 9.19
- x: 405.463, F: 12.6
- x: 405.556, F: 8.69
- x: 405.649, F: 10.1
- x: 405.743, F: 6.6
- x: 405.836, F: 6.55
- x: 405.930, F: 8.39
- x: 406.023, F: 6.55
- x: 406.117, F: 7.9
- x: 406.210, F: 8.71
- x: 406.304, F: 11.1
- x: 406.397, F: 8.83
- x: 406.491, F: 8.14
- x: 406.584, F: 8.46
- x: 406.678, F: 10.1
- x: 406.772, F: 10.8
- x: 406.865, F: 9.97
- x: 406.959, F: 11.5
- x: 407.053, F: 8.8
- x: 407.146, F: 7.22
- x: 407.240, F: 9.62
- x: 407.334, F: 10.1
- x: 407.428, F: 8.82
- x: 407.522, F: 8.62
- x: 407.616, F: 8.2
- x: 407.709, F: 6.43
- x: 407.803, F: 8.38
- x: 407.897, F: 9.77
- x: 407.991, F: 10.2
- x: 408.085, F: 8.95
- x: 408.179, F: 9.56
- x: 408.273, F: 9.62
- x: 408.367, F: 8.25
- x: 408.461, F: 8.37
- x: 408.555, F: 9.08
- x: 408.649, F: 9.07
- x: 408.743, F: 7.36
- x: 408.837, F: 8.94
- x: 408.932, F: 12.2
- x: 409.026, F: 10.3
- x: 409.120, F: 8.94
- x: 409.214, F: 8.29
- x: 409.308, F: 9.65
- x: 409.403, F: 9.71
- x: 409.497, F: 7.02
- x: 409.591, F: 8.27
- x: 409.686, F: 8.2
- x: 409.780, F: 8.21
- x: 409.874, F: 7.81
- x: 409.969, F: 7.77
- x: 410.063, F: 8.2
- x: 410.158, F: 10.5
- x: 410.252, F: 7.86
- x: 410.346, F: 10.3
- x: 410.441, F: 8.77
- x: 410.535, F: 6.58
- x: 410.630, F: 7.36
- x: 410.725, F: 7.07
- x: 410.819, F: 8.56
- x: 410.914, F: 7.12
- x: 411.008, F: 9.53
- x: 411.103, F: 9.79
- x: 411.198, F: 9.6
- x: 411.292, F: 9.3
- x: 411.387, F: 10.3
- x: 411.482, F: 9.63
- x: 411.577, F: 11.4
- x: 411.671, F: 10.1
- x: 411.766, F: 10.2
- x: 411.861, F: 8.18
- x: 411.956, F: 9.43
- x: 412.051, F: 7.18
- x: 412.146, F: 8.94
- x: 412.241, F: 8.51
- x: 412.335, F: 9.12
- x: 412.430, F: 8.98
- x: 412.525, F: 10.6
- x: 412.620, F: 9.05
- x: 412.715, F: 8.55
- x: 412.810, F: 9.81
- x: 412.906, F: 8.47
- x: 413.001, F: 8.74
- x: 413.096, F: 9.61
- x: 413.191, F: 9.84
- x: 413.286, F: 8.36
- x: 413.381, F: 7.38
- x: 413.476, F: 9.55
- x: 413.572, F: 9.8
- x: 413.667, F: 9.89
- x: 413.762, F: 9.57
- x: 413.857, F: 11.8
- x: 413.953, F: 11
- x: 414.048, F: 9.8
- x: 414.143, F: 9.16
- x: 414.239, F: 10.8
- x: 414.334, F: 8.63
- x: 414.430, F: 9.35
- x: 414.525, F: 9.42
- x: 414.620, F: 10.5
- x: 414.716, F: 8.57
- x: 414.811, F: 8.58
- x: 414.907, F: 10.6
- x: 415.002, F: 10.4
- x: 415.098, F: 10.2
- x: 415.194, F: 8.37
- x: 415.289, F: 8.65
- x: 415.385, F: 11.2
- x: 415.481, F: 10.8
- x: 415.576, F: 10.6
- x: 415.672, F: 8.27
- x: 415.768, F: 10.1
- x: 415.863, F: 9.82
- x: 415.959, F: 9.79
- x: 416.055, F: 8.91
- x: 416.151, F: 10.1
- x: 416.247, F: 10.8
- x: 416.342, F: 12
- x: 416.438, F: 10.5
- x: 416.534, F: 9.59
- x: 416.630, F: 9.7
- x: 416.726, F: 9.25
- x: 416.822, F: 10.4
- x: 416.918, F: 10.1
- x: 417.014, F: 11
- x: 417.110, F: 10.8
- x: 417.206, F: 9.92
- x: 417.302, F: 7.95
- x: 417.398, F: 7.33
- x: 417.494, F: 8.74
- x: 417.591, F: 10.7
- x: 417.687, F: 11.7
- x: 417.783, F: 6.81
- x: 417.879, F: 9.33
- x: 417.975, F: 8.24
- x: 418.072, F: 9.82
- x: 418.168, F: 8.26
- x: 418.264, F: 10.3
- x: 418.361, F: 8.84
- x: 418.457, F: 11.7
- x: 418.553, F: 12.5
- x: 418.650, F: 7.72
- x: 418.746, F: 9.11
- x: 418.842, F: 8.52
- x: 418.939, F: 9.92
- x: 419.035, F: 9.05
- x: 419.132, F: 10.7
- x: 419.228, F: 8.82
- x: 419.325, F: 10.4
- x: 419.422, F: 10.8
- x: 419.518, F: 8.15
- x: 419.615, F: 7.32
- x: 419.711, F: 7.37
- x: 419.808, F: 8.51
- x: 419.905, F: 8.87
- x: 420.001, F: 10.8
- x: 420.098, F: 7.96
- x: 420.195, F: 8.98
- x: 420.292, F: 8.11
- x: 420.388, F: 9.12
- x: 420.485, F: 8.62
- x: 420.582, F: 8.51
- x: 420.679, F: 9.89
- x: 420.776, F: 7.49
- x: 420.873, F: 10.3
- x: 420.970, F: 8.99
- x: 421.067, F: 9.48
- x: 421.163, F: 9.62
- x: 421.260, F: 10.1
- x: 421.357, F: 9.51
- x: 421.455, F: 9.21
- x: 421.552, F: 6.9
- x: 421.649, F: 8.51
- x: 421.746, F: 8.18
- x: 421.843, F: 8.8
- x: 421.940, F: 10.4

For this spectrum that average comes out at 9.44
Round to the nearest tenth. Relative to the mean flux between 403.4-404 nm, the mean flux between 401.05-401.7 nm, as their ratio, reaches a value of 1.2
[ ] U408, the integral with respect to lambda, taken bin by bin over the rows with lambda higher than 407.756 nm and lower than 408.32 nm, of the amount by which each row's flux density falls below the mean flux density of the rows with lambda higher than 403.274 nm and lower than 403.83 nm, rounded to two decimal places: -0.55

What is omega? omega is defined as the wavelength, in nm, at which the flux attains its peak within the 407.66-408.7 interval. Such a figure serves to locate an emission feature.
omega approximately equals 407.991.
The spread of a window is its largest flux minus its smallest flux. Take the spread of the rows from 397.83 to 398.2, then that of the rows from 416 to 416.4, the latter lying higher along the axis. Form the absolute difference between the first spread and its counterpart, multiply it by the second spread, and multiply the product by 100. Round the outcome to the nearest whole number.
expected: 667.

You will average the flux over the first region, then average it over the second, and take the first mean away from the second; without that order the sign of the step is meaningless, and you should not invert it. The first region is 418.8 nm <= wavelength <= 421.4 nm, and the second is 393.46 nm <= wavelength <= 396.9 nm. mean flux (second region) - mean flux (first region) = -1.3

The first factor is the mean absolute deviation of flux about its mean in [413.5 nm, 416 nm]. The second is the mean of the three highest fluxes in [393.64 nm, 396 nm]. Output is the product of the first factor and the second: 8.6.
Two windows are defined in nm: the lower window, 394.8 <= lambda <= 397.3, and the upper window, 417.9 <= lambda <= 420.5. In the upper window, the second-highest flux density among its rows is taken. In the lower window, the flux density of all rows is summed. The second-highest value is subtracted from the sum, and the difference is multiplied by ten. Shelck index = 1895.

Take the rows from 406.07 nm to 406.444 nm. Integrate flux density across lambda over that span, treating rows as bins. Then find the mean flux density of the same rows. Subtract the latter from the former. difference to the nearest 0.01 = -5.72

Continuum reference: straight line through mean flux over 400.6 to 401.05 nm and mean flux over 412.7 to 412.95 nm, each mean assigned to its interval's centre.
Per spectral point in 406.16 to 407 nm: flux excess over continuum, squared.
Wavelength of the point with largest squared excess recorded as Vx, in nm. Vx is 406.959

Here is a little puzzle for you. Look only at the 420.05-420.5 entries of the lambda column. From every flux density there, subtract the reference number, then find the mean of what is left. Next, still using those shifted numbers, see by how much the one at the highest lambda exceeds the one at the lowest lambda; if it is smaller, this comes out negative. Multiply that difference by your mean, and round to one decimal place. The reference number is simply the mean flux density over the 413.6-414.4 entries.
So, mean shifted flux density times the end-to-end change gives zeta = -1.0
